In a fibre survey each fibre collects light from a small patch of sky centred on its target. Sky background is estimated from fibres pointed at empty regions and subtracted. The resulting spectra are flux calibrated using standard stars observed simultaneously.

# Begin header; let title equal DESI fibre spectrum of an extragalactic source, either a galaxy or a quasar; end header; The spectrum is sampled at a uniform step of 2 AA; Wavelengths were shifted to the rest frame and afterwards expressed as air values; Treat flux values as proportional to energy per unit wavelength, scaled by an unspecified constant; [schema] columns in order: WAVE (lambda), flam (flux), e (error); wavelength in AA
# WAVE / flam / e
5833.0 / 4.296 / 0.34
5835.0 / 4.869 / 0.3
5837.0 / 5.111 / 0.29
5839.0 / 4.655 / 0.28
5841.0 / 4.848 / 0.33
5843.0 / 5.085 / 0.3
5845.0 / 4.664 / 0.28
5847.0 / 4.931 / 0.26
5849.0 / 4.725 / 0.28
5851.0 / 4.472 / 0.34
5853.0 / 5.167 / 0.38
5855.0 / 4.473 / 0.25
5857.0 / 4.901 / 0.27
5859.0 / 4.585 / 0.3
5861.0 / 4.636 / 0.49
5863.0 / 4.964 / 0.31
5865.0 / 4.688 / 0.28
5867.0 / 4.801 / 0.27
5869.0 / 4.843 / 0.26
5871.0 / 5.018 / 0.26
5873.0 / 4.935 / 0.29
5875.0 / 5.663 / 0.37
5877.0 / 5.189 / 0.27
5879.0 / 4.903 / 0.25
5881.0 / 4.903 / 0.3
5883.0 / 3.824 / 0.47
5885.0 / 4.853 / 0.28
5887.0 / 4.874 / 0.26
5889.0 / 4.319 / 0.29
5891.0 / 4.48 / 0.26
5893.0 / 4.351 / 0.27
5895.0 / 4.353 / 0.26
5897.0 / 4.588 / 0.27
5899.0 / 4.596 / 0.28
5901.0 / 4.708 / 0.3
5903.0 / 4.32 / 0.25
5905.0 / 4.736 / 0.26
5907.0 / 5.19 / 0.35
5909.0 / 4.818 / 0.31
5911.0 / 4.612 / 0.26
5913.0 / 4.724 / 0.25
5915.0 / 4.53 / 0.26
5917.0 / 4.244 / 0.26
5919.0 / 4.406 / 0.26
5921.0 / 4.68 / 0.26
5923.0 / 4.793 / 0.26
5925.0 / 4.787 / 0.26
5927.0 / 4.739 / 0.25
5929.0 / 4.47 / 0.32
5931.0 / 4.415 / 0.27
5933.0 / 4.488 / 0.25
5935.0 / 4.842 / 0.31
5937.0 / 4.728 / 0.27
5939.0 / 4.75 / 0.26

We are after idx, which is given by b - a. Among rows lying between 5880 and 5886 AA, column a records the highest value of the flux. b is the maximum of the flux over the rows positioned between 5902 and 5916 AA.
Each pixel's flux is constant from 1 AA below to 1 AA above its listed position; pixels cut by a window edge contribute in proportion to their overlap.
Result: 0.29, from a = 4.903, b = 5.19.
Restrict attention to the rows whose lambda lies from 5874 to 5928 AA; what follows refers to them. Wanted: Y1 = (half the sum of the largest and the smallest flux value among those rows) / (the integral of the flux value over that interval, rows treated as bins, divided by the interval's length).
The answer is 1.01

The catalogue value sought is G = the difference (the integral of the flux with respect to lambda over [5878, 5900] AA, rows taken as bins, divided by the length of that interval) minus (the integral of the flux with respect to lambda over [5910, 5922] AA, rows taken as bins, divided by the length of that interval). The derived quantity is 0.02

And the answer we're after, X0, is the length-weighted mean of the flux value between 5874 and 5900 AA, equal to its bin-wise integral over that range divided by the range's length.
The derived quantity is 4.68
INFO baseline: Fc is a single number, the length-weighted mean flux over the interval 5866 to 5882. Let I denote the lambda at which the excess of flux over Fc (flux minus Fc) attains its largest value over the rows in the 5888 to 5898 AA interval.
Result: 5897.0 AA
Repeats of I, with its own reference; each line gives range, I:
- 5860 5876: 5875.0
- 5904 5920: 5907.0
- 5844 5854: 5853.0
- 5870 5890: 5875.0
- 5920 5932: 5923.0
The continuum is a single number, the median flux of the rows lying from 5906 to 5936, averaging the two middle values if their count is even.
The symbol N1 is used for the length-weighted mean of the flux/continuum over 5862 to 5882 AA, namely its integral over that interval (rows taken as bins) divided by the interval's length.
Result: 1.07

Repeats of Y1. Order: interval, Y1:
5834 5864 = 1.00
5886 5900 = 1.02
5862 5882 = 1.04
